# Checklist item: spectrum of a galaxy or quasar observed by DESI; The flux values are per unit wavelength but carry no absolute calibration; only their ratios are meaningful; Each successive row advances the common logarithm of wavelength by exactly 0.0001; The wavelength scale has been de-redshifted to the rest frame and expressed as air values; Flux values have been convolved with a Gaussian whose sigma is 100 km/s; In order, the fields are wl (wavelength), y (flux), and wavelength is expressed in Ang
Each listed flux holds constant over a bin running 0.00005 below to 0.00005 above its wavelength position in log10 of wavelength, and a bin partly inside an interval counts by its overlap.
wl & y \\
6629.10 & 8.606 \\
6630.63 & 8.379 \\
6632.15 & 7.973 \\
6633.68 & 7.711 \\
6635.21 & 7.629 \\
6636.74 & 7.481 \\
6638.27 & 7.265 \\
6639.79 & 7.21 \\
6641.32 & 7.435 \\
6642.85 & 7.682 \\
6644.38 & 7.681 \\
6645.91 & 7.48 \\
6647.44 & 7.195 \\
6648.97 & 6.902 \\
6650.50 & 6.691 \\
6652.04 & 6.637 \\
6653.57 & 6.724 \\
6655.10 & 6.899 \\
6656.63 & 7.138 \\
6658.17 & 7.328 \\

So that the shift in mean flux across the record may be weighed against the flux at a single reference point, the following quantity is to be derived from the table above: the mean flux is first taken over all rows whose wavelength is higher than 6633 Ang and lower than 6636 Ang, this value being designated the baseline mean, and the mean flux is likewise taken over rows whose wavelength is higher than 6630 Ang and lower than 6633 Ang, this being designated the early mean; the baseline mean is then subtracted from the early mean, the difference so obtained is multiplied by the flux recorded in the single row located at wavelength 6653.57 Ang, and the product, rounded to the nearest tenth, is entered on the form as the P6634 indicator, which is 3.4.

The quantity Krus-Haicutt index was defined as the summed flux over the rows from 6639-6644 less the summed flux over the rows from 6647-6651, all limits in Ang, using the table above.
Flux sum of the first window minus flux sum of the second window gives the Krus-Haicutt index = 1.5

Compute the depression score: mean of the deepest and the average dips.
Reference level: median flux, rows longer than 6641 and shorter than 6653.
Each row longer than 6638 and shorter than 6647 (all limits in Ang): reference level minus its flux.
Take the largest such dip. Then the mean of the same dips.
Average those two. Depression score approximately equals 0.0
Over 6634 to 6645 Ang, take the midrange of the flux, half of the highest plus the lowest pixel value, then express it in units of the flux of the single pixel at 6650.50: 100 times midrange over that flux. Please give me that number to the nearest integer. 111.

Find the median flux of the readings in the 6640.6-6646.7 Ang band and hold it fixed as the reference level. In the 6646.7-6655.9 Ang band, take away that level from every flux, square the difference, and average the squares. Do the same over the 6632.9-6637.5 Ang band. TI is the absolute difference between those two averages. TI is 0.6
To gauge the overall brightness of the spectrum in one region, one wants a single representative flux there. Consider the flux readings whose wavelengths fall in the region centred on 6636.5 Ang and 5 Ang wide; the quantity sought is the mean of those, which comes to 7.5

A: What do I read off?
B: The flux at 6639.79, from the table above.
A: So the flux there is 7.21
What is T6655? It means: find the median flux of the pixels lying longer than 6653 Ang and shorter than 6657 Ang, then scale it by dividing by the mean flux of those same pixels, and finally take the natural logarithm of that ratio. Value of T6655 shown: -0.003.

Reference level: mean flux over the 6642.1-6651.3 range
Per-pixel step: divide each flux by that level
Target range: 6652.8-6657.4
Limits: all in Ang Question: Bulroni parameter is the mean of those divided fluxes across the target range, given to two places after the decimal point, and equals 0.95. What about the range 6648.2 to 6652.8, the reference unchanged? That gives 0.93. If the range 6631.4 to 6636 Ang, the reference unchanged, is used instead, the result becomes 1.07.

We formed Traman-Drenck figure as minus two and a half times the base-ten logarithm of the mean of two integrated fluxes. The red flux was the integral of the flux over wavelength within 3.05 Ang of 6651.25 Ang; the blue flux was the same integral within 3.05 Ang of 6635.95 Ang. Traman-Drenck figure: -4.10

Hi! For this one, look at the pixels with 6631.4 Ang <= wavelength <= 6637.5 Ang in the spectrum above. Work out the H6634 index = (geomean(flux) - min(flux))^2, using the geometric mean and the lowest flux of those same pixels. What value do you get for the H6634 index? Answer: 0.05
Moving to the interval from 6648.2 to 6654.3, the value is 0.01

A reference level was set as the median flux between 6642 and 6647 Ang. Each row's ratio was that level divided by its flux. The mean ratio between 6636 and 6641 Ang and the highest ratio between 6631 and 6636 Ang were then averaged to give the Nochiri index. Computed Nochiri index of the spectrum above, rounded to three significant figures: 1.03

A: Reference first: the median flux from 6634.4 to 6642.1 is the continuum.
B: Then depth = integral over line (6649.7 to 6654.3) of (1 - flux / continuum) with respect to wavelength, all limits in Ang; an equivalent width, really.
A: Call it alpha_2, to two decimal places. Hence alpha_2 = 0.46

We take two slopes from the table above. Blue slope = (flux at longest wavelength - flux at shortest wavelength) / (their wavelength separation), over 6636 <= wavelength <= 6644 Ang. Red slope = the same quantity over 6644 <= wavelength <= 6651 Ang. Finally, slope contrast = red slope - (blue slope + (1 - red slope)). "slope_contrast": -1.36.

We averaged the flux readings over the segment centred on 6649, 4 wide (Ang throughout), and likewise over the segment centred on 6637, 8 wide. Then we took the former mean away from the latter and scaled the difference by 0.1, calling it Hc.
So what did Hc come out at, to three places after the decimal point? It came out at 0.053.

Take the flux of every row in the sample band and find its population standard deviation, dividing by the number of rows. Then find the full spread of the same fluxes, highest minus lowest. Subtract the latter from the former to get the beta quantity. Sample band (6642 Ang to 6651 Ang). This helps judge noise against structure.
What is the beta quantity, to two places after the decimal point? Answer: -0.61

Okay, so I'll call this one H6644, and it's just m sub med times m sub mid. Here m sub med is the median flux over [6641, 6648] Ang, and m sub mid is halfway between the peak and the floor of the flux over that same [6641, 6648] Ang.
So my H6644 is 55.6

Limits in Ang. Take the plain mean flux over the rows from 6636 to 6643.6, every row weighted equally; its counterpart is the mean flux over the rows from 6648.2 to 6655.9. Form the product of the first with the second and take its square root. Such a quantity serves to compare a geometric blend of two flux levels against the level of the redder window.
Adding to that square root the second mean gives 13.9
